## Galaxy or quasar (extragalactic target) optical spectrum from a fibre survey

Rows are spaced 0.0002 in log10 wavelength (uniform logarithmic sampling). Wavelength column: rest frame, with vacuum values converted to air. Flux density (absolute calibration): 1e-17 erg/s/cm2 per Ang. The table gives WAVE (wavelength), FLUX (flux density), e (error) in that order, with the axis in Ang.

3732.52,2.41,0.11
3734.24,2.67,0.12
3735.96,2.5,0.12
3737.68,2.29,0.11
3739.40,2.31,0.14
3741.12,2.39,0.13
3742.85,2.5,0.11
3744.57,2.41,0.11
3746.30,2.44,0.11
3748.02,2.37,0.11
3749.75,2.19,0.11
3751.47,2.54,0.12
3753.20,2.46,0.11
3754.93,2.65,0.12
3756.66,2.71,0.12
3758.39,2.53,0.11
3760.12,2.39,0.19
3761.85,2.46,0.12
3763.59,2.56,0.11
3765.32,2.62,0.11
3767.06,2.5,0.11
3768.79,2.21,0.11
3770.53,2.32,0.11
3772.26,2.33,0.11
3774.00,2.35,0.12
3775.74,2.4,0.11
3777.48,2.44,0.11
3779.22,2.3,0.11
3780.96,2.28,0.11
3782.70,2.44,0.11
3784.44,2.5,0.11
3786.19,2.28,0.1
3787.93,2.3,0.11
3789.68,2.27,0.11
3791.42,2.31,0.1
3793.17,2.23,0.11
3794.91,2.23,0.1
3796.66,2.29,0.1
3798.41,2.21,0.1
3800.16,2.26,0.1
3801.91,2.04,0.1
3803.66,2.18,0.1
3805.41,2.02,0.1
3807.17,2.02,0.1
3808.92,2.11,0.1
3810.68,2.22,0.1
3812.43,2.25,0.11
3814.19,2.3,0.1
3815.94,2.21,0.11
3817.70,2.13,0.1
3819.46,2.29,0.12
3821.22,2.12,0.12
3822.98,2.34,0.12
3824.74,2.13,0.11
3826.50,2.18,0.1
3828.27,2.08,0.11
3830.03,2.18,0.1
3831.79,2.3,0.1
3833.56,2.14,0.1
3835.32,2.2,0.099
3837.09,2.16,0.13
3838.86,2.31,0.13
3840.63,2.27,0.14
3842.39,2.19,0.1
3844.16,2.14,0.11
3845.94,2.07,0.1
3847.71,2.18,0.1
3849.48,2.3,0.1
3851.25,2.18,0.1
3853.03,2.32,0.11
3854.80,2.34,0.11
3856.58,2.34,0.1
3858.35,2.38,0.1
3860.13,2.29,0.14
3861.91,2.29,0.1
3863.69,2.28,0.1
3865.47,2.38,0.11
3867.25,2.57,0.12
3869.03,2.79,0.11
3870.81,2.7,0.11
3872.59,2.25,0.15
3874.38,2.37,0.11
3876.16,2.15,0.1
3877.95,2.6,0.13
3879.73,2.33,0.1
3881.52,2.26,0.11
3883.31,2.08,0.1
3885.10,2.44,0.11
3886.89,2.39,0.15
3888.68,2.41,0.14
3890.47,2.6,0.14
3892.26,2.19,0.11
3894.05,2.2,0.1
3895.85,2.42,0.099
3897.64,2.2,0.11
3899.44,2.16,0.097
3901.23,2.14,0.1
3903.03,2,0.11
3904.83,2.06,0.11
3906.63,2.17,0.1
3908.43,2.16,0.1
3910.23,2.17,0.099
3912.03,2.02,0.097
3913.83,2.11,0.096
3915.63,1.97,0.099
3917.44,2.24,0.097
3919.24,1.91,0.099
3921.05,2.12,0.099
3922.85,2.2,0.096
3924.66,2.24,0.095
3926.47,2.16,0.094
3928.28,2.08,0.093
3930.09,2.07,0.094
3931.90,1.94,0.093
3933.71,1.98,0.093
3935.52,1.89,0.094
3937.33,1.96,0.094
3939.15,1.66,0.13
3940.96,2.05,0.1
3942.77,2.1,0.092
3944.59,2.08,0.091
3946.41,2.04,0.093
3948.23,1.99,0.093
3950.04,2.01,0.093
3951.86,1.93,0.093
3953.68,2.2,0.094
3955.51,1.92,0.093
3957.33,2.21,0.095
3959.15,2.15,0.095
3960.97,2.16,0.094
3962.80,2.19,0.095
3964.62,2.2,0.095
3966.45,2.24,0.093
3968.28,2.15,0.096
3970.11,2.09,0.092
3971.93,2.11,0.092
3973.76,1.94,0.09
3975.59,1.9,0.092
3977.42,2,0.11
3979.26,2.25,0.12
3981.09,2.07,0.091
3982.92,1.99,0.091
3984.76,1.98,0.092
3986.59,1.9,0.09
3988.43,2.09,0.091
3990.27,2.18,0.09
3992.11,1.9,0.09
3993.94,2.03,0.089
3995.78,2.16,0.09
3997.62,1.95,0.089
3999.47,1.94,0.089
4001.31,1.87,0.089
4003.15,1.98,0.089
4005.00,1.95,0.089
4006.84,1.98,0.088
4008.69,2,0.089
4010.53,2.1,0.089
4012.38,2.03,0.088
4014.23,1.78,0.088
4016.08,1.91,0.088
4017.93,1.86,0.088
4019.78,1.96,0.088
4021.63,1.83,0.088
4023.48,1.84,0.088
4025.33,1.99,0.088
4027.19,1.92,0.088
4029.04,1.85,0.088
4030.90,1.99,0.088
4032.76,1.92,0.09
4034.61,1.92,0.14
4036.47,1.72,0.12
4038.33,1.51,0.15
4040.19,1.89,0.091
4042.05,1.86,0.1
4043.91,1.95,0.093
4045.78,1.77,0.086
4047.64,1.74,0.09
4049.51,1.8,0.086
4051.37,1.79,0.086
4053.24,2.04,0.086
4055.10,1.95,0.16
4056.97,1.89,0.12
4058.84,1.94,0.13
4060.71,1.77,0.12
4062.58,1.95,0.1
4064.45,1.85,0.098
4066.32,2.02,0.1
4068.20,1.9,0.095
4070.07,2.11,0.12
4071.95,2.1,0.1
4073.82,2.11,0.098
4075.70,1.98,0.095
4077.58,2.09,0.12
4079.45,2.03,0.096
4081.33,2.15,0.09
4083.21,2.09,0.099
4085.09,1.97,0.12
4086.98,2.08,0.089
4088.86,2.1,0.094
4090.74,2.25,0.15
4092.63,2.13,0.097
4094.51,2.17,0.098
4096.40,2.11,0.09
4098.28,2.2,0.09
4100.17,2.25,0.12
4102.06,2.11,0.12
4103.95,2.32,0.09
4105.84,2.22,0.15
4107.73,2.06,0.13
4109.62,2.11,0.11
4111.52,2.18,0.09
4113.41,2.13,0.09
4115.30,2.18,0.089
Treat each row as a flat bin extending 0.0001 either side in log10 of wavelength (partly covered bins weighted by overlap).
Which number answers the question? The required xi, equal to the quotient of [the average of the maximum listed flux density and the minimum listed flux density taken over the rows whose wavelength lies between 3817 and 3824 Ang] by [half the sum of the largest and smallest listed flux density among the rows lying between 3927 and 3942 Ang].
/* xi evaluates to 1.19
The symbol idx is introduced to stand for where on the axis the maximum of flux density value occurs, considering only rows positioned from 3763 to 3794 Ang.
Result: 3765.32 Ang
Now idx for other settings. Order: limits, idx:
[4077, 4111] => 4103.95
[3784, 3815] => 3784.44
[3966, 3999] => 3979.26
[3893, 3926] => 3895.85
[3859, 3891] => 3869.03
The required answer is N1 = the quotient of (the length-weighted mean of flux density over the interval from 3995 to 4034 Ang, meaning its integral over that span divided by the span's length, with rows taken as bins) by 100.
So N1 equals 0.0194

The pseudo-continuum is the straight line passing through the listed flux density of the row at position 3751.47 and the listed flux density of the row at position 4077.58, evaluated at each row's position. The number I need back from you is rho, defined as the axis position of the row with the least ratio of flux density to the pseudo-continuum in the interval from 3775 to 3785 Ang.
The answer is 3780.96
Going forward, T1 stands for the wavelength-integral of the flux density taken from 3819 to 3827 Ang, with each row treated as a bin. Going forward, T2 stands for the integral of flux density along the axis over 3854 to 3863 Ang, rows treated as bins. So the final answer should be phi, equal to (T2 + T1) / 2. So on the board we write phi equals 19.3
